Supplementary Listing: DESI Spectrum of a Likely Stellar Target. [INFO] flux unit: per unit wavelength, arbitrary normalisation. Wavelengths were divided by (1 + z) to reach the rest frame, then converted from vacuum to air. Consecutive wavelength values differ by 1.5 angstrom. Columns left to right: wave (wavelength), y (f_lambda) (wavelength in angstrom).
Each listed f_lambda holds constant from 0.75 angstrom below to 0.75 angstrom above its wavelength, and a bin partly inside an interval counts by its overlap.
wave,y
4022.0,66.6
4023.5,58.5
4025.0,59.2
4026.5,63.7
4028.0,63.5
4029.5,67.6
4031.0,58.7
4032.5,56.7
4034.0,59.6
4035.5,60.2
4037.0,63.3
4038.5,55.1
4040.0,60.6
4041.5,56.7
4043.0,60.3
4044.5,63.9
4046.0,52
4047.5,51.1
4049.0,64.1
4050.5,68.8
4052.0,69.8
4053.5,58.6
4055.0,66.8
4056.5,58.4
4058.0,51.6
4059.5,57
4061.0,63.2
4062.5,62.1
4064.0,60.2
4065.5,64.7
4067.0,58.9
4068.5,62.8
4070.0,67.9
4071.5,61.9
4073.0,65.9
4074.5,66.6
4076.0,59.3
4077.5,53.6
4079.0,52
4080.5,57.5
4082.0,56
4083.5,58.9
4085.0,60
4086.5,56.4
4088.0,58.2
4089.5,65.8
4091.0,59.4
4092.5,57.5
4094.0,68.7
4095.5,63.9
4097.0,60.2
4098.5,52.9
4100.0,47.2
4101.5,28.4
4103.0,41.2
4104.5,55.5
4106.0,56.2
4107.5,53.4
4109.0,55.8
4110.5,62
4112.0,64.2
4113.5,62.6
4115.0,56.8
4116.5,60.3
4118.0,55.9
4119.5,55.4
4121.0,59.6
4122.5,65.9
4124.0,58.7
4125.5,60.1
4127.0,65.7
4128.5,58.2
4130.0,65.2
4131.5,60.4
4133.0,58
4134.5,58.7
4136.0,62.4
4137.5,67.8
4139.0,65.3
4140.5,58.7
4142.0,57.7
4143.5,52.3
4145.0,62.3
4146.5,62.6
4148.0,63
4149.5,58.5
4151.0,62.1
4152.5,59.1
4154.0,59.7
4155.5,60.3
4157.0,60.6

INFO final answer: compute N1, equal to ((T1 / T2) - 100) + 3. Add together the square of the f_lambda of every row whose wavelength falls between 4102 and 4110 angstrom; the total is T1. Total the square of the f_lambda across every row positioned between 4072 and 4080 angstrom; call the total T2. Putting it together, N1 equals -96.2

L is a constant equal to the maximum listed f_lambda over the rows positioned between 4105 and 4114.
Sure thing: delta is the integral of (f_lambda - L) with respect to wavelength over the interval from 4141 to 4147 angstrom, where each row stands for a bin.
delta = -34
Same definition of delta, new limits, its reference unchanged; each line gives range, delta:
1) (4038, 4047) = -56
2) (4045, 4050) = -37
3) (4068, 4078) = -14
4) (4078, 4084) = -50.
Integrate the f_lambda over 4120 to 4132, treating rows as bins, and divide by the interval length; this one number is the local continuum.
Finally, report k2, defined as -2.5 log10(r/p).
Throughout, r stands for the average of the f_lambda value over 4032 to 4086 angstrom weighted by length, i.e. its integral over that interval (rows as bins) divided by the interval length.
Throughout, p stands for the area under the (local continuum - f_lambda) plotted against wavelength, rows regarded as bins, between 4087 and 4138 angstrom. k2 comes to 1.1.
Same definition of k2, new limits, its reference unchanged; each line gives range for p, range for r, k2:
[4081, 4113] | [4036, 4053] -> 1.1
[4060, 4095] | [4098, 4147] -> -0.7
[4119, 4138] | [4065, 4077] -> -2.3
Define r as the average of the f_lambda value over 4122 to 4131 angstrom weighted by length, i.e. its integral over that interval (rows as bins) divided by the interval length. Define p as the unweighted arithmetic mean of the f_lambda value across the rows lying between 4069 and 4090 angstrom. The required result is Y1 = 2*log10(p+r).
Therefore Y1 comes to 4.174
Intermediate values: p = 60.0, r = 62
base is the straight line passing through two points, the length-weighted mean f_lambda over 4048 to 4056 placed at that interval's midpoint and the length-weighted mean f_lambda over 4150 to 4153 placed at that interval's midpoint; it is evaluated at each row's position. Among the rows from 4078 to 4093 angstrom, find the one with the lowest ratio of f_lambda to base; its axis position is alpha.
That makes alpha 4079.0 angstrom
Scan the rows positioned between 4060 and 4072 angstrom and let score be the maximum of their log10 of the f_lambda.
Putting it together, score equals 1.83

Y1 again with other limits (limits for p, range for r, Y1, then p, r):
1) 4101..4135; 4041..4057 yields 4.147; 57.3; 61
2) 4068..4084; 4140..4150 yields 4.155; 60.2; 59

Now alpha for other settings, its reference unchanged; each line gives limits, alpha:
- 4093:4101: 4100.0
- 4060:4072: 4067.0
